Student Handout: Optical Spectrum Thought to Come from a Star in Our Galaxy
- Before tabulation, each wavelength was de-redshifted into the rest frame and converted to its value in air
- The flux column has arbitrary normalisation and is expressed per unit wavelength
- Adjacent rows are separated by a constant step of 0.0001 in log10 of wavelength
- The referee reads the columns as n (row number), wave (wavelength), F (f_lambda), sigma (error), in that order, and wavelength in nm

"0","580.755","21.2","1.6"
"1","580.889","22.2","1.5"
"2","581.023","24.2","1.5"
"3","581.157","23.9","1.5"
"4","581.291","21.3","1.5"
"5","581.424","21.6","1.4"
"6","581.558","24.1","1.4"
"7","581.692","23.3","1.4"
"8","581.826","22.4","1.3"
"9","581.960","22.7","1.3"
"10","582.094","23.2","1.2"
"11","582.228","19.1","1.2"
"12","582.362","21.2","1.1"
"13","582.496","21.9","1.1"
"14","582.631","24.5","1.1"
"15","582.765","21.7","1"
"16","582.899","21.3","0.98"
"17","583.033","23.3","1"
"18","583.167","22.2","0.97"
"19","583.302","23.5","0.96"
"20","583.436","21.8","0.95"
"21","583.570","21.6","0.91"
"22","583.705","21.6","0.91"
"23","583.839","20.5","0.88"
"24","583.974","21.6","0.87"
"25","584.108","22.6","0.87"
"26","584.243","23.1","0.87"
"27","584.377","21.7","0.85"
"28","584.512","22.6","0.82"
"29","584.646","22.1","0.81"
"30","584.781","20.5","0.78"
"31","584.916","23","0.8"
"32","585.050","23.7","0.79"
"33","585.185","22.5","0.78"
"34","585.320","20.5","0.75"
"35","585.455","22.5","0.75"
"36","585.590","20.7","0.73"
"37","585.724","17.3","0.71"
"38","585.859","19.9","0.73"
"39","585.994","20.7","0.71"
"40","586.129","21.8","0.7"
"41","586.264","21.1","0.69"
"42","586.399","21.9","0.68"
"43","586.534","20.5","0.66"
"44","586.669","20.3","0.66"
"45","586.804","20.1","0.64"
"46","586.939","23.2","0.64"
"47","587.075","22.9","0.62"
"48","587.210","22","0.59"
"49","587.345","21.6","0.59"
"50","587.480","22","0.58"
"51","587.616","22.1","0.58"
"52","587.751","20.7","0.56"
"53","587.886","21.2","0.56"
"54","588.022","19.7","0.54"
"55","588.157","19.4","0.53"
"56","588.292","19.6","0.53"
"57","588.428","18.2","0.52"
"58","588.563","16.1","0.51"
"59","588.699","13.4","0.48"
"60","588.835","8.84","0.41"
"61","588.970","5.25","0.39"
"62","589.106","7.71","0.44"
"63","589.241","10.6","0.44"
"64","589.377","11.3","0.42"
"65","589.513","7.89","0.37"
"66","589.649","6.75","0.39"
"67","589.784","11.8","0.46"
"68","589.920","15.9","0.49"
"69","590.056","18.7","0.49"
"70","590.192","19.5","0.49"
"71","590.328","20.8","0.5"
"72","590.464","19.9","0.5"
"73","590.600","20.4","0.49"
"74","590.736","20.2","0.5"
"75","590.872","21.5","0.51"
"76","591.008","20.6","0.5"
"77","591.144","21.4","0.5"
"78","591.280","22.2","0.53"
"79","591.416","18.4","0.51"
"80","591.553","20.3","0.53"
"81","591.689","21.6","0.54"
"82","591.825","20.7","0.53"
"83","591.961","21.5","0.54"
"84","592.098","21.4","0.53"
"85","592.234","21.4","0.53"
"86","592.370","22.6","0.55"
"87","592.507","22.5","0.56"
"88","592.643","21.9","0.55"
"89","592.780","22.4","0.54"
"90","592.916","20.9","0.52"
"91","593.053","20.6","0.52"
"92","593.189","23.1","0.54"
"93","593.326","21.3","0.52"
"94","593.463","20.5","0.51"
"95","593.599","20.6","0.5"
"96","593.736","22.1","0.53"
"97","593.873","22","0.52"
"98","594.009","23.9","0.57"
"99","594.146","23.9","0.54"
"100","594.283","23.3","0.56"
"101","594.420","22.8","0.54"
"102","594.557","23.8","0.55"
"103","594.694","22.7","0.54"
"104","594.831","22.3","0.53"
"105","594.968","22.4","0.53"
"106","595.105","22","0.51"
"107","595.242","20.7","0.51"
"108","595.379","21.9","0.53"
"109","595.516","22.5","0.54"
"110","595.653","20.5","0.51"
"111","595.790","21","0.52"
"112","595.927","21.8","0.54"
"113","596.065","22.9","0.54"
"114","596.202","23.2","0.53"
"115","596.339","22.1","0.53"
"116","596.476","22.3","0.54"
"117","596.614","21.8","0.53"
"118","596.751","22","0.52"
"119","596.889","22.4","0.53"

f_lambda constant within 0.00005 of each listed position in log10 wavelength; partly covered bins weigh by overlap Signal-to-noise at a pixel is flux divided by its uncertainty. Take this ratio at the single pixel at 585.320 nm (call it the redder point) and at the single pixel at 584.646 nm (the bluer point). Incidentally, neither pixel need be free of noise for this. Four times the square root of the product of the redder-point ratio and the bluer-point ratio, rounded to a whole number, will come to 109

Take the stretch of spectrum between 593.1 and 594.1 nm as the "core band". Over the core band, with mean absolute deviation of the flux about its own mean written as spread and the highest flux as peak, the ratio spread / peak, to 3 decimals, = 0.040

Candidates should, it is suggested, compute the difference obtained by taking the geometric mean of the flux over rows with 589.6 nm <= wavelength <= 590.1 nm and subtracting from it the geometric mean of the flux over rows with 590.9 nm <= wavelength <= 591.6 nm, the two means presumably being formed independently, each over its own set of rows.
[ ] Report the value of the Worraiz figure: -8.1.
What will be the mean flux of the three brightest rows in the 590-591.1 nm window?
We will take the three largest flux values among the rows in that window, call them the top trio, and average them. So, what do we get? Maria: 21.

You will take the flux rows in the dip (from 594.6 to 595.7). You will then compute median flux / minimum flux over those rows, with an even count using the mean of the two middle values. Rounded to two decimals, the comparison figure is 1.08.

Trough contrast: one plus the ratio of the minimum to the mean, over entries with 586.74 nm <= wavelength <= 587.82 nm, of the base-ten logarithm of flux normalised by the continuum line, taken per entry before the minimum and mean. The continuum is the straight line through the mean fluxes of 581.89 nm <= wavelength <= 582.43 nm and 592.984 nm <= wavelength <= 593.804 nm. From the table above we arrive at -3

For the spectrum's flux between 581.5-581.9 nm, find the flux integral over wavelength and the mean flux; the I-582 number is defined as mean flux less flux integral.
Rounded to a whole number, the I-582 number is 14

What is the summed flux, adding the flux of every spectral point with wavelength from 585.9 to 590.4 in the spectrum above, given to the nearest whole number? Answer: 574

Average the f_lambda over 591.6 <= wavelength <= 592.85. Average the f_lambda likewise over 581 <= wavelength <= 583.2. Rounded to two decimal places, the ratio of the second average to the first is 1.03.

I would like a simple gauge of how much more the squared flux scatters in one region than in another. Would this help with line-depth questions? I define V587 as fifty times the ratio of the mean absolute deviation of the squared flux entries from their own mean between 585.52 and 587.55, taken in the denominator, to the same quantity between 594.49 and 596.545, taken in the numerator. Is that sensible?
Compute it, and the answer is 33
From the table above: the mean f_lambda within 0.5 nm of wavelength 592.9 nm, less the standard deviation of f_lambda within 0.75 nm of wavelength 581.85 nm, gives 20.4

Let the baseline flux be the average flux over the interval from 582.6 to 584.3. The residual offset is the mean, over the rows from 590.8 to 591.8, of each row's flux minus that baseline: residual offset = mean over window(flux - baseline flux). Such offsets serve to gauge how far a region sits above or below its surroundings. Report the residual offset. -1.4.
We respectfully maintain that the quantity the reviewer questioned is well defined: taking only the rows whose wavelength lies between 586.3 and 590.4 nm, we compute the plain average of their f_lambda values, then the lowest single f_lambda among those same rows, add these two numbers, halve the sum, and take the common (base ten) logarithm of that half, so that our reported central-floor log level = 1.05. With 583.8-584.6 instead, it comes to 1.33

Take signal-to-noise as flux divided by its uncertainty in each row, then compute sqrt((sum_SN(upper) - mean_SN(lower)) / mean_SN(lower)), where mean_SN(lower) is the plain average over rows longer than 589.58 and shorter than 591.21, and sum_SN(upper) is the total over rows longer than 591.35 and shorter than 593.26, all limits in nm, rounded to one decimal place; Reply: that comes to 3.8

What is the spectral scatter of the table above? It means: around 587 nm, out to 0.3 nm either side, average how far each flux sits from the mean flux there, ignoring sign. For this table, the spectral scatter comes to 1.0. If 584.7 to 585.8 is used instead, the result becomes 1.6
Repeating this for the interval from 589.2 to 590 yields 2.3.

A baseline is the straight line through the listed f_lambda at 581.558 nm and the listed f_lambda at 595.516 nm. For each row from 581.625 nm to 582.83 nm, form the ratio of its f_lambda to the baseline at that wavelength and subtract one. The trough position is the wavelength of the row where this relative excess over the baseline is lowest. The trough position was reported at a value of 582.228 nm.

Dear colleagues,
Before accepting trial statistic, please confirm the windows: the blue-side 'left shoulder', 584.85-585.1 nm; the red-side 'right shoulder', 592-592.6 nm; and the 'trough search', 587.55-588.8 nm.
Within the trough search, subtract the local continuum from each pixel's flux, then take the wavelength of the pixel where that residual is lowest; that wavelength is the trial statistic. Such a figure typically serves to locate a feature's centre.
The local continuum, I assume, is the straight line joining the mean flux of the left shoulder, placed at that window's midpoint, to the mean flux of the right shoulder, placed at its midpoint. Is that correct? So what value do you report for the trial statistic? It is 588.699 nm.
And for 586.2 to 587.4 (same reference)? 586.804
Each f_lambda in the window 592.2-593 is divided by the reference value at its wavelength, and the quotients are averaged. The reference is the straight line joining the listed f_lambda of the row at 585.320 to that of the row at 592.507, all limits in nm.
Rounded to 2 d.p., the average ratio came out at 0.97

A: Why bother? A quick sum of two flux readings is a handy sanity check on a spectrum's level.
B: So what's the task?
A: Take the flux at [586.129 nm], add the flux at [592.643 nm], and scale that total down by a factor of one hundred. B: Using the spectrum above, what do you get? 0.437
